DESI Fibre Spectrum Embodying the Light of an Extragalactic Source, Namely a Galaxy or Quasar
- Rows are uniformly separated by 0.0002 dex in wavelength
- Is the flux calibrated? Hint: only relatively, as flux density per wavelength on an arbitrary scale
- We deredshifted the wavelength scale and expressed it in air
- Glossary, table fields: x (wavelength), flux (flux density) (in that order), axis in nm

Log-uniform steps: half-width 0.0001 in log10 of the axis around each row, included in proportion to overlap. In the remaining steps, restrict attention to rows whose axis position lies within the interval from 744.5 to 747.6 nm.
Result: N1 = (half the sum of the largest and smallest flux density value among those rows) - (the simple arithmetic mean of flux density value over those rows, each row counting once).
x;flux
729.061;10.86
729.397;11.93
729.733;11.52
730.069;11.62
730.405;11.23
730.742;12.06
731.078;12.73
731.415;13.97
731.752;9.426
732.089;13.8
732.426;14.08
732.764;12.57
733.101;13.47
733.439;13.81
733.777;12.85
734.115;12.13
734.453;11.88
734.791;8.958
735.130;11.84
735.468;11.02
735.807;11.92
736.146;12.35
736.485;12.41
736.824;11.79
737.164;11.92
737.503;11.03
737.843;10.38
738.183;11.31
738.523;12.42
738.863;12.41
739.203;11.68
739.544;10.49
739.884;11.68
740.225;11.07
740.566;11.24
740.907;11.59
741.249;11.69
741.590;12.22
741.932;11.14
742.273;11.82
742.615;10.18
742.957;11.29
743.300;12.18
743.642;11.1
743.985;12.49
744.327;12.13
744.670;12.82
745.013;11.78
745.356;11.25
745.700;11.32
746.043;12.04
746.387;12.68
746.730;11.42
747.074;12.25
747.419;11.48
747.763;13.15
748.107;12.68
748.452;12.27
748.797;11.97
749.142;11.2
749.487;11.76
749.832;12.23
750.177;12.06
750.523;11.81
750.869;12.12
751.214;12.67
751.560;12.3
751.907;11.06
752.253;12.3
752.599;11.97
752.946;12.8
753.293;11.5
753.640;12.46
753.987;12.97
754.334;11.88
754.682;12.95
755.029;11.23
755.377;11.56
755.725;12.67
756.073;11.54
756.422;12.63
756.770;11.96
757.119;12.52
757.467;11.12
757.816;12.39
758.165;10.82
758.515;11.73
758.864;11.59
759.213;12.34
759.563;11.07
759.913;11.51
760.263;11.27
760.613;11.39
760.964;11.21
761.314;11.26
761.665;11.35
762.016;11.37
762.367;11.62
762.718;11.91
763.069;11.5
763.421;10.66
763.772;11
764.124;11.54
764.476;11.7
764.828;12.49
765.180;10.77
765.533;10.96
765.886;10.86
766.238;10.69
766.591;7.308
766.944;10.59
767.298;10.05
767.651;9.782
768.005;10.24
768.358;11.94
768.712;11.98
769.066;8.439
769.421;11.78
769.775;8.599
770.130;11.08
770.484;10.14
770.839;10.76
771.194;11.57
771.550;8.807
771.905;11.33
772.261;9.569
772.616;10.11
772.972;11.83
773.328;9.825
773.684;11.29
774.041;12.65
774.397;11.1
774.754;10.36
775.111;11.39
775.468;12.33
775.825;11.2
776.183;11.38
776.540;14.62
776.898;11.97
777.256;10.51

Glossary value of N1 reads 0.1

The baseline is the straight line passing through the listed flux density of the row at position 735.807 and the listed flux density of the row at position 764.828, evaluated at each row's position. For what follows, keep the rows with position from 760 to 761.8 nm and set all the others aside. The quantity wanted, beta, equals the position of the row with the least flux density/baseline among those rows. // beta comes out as 760.964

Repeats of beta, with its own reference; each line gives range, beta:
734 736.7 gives 734.791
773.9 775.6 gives 774.754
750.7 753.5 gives 751.907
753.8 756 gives 755.029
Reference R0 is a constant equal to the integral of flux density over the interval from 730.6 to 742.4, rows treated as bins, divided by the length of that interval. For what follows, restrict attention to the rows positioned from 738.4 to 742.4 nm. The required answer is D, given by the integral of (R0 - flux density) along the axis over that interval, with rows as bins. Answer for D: 1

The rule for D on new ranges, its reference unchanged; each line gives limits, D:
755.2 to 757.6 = 0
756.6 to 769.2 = 10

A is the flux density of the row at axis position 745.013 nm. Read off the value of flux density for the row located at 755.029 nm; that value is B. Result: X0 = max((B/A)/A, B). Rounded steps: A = 11.78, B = 11.23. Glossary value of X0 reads 11.2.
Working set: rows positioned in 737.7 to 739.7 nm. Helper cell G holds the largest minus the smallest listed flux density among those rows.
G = 2.0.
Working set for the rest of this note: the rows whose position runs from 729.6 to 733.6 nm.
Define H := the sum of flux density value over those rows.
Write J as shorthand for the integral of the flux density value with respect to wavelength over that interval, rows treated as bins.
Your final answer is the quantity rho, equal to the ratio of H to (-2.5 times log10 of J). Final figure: -35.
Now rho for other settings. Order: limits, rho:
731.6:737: -43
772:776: -30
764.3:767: -23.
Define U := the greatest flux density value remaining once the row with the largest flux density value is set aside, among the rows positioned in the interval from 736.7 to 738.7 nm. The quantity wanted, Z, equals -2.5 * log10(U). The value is -2.69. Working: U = 11.92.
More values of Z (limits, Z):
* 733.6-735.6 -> -2.71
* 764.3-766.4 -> -2.67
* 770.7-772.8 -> -2.64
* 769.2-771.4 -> -2.66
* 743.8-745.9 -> -2.74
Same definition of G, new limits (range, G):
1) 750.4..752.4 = 1.6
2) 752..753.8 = 1.3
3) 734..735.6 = 3.2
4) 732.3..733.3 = 1.5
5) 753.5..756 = 1.7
